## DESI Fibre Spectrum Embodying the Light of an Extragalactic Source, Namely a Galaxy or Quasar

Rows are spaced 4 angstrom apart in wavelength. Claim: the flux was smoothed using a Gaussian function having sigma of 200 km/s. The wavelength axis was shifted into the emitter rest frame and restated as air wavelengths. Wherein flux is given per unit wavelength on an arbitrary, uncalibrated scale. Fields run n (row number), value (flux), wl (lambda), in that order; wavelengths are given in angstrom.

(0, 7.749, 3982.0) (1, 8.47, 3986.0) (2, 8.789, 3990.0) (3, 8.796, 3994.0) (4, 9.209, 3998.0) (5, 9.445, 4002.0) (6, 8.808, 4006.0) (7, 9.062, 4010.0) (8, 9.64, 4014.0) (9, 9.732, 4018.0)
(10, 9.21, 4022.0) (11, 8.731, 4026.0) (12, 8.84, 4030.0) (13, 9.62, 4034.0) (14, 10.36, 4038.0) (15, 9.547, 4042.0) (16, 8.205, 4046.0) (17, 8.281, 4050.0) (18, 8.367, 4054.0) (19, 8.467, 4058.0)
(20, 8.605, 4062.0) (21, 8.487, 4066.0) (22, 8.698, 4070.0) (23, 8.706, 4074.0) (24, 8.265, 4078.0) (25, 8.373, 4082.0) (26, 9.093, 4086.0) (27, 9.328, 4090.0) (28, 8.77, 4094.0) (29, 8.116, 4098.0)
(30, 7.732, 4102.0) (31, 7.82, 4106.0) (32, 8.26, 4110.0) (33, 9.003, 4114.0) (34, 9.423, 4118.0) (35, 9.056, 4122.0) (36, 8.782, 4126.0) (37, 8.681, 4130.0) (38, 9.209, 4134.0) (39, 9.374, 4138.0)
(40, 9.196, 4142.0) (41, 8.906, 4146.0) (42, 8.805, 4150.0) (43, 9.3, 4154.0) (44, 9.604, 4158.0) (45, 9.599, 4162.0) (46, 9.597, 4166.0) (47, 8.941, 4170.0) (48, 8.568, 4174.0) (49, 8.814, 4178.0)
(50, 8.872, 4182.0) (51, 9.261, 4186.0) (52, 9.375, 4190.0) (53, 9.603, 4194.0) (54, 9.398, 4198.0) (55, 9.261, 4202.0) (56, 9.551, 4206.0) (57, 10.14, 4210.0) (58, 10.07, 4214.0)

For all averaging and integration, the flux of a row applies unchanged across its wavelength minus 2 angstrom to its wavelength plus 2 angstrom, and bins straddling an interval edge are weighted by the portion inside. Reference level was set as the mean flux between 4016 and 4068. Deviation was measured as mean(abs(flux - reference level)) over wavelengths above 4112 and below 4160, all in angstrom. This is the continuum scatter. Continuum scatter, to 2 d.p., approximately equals 0.26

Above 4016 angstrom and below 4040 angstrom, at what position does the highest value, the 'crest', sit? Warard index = 4038.0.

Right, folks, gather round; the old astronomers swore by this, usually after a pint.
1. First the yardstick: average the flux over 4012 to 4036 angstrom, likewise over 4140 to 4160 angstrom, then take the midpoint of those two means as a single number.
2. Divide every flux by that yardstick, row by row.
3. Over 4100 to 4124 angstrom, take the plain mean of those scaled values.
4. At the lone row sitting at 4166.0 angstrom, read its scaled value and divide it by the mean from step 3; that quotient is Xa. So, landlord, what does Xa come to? 1.12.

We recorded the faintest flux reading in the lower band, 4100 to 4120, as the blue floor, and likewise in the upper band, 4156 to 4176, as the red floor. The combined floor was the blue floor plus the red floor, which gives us 16.3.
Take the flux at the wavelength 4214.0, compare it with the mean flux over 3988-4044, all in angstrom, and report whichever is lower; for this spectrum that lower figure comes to 9.27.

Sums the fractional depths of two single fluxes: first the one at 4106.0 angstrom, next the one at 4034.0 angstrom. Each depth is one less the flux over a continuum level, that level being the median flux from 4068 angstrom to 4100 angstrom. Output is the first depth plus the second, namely 0.00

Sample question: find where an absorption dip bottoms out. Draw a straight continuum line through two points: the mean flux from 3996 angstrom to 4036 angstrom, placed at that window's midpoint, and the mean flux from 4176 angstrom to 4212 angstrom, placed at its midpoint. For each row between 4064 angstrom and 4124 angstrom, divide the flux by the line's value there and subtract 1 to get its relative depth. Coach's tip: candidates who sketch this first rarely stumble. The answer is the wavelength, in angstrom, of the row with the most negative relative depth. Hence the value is 4102.0 angstrom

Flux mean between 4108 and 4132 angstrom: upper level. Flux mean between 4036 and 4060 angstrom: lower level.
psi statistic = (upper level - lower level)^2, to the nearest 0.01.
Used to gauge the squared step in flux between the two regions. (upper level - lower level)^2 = 0.00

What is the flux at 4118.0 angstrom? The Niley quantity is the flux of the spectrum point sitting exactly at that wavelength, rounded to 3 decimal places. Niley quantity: 9.423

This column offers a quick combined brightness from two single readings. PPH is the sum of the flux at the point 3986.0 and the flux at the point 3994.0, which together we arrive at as 17.3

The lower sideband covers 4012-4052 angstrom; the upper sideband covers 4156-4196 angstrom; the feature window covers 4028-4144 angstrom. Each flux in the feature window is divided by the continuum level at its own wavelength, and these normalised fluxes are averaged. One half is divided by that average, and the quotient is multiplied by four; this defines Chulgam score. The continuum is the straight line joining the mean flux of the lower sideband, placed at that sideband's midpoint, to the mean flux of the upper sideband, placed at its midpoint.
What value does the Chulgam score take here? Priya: 2.10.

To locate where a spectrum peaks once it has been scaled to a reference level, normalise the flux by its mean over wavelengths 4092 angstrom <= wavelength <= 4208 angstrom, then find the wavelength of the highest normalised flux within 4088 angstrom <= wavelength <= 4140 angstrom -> 4118.0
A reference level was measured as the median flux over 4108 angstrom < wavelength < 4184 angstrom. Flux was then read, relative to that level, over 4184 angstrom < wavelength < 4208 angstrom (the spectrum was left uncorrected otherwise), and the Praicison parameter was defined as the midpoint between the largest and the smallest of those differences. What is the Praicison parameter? 0.43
